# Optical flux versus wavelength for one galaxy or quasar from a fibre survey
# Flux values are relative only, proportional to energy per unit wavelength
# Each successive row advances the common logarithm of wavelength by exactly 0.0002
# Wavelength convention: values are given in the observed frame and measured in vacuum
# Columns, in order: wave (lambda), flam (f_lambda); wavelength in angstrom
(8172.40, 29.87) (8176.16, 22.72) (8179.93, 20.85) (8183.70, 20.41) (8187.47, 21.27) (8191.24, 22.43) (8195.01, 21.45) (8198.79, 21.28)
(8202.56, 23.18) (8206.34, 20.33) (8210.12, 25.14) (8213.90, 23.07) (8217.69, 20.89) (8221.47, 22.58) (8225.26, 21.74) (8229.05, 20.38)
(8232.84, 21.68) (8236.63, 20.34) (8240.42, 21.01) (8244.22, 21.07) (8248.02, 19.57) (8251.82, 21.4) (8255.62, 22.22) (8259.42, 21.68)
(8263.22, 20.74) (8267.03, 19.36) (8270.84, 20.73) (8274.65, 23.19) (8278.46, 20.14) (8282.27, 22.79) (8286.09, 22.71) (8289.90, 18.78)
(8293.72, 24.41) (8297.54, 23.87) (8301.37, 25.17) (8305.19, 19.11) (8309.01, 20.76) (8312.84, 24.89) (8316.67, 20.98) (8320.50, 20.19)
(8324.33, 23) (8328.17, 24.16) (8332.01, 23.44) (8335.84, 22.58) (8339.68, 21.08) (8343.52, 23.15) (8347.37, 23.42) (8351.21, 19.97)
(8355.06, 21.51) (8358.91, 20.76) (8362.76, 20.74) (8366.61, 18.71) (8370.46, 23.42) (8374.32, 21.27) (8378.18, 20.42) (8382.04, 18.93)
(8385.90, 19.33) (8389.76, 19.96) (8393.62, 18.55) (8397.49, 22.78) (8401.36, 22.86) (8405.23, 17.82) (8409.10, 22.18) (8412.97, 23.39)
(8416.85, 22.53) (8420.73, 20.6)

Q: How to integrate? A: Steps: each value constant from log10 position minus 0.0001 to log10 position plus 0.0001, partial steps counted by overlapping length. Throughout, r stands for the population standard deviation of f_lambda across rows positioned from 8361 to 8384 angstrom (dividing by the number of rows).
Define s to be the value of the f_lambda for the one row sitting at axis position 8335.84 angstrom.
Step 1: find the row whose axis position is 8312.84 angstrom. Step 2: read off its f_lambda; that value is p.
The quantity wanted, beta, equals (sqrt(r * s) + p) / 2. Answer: 15.4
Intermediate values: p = 24.89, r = 1.6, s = 22.58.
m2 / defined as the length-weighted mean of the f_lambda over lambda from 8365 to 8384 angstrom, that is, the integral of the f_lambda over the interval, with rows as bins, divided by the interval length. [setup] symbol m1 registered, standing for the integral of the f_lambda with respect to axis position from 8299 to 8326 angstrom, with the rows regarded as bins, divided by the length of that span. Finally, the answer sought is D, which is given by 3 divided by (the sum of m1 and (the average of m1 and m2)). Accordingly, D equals 0.069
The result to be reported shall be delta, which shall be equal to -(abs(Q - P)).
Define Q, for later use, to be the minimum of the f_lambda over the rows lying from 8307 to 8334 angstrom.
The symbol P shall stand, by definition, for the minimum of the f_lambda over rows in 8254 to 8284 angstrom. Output -0.8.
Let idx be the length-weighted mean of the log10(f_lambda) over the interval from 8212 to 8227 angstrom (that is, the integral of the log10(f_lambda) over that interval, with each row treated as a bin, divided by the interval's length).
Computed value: 1.34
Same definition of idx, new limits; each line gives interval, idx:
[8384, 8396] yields 1.29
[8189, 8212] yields 1.35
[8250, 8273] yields 1.32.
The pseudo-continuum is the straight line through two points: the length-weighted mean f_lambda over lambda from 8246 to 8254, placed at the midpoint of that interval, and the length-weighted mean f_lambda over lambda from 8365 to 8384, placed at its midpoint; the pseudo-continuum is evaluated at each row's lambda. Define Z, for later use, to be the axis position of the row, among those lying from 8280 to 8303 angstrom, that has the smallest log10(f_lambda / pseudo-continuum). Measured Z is 8289.90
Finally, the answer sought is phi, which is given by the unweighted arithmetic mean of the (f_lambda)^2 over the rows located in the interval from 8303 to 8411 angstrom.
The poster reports 456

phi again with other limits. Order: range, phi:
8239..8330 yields 476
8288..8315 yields 510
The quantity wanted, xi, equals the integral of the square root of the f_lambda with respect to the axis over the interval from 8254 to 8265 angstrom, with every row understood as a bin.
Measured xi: 51.1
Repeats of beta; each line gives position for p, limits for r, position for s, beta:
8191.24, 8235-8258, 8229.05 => 13.3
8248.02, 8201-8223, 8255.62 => 12.8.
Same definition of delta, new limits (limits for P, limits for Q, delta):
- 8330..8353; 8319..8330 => -0.2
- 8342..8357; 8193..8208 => -0.4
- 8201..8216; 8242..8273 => -1.0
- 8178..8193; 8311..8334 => -0.2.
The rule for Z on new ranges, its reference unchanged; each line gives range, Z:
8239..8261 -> 8248.02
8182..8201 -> 8183.70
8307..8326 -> 8320.50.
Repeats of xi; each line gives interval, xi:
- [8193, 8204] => 51.5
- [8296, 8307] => 52.3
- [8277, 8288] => 51.5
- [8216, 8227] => 51.3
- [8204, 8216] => 57.3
